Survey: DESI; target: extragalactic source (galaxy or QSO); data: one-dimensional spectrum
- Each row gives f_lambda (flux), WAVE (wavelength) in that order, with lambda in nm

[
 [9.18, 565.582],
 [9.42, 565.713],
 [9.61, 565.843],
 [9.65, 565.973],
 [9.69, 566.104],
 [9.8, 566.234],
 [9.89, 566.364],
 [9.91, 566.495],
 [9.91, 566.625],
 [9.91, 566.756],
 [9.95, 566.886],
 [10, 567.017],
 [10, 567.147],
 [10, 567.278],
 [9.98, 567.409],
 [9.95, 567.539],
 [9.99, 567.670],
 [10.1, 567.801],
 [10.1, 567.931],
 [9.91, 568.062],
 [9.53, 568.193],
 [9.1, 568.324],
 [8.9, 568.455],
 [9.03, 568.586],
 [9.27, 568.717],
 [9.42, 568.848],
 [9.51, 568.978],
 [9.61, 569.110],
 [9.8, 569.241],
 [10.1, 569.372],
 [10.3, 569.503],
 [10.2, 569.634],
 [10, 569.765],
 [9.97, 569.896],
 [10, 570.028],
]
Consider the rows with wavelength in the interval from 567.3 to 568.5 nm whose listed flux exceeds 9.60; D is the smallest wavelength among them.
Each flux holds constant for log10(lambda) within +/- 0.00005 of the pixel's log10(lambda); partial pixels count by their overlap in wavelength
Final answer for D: 567.409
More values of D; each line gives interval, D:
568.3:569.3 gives 569.110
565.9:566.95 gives 565.973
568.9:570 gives 569.110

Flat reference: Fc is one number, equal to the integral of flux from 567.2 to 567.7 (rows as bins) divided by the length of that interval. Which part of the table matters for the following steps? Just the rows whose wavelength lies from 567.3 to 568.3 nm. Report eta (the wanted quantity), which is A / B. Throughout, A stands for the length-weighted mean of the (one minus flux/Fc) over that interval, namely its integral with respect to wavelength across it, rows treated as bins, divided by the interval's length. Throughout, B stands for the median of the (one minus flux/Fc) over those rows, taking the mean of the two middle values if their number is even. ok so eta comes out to -8.2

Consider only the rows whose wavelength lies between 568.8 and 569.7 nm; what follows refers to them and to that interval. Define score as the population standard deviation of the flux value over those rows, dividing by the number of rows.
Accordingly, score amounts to 0.327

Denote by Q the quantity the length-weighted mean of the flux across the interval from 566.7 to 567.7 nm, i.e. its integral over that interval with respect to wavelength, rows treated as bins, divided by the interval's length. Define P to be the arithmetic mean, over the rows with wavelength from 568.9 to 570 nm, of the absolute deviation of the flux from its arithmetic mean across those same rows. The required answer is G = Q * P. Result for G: 2.216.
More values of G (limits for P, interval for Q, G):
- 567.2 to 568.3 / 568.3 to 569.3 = 1.050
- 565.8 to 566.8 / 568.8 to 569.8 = 1.083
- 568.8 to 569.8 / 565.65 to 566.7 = 2.751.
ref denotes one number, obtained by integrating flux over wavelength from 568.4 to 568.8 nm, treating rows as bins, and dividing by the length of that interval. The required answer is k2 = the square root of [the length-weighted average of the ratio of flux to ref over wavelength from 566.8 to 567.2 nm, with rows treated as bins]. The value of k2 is 1.049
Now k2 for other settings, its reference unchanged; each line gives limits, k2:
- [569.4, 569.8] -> 1.059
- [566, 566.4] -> 1.037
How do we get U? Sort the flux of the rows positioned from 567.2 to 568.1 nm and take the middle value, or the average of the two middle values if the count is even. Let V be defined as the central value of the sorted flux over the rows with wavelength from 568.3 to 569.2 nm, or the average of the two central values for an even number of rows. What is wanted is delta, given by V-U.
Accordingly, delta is -0.7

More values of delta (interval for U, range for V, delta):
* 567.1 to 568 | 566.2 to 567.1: -0.1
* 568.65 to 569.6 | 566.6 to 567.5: 0.4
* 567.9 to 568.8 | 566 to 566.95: 0.6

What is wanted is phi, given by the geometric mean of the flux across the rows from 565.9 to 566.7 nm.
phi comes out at 9.8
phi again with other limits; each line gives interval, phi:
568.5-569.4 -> 9.5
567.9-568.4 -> 9.7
